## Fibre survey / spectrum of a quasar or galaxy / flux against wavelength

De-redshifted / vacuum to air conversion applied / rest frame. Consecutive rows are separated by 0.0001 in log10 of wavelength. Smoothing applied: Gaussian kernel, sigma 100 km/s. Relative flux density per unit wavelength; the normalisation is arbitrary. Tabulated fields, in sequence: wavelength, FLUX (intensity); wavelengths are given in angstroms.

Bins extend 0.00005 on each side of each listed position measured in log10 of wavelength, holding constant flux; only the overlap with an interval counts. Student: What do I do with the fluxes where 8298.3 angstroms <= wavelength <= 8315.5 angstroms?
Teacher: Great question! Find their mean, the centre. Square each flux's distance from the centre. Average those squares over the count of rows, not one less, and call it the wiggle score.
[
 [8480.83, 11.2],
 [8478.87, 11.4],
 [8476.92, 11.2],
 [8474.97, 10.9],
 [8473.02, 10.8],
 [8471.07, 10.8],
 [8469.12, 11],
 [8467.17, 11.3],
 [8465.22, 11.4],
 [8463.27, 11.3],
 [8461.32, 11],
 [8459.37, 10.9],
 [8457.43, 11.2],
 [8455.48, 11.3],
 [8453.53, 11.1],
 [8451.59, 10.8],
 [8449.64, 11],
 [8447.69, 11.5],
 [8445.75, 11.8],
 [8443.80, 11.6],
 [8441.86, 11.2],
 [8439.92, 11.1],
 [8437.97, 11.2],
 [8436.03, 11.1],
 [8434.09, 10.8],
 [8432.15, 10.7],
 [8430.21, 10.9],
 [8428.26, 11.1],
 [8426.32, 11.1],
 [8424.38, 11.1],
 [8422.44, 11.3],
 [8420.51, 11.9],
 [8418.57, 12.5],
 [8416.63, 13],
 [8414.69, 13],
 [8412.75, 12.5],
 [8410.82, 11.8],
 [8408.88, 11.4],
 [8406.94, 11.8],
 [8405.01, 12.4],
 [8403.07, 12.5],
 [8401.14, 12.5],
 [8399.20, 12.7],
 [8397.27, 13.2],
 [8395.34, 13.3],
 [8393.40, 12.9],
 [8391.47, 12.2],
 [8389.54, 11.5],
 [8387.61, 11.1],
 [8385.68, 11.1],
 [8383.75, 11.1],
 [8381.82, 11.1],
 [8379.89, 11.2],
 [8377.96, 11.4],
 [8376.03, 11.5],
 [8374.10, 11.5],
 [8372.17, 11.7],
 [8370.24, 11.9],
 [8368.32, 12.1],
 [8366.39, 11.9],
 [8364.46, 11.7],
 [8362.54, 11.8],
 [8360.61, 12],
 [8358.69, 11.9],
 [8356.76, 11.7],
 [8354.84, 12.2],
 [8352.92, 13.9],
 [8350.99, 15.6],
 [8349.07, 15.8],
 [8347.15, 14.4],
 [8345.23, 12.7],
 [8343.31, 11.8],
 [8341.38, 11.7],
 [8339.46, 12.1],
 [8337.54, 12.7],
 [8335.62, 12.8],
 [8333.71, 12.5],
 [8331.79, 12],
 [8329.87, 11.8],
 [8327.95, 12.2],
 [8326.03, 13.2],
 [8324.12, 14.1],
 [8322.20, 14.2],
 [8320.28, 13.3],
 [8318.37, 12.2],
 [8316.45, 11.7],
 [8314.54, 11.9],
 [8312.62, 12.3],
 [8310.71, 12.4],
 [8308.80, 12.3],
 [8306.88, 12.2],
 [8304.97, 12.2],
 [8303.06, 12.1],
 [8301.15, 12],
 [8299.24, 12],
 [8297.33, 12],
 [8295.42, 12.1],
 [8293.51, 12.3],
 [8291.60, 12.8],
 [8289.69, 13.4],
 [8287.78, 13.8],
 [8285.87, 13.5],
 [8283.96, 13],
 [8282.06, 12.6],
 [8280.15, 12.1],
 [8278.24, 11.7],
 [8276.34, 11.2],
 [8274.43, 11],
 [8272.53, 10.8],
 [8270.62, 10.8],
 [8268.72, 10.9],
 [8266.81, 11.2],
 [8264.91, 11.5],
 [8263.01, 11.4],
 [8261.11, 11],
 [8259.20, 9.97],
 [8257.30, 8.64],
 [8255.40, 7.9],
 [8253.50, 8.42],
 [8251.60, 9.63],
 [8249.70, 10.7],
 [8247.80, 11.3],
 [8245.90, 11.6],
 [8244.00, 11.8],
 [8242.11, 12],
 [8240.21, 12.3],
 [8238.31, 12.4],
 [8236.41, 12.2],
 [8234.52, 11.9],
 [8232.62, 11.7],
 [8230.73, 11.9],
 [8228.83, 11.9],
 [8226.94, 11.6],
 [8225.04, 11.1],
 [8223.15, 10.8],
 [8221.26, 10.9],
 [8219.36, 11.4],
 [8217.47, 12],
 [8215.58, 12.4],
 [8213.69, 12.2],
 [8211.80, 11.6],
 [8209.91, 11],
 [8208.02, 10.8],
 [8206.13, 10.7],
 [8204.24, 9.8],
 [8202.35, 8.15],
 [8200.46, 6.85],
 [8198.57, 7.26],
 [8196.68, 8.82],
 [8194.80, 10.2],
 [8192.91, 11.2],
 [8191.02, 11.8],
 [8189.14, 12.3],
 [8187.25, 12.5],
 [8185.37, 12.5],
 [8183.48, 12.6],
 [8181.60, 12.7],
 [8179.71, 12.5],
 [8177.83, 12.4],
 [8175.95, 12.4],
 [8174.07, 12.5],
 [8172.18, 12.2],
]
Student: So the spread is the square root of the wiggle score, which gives 0.16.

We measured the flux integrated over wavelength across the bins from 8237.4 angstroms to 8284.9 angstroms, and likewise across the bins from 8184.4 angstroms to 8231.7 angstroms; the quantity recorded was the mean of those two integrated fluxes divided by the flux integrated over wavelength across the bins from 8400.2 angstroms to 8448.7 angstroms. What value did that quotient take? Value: 0.917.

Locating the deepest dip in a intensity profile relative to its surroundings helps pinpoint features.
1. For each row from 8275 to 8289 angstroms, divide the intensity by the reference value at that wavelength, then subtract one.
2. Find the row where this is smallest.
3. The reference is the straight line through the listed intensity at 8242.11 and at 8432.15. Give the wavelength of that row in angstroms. 8276.34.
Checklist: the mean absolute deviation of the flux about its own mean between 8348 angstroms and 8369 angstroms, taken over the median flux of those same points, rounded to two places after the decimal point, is 0.11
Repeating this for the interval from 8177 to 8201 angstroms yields 0.14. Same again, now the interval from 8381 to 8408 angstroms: 0.06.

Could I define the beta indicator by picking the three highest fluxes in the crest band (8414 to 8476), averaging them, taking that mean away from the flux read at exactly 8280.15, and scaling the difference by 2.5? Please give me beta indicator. -1.8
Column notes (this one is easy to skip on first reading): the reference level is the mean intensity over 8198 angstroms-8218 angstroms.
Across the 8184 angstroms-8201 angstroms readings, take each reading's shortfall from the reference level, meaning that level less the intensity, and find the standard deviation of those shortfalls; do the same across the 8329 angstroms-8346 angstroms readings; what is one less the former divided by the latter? -4.1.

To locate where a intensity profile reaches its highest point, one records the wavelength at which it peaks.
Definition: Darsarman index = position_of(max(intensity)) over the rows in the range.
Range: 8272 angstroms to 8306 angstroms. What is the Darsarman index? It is 8287.78 angstroms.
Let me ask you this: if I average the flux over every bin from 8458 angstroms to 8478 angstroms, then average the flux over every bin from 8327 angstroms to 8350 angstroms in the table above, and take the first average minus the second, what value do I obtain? -1.6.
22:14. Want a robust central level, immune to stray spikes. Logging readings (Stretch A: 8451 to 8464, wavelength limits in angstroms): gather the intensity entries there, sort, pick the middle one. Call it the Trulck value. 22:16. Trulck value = 11.1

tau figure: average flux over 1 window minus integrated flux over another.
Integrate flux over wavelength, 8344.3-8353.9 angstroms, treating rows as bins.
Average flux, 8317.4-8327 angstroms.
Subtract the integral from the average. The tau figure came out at -126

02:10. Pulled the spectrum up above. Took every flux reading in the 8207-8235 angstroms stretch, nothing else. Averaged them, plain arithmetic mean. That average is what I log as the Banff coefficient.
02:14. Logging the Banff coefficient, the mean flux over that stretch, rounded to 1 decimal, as 11.5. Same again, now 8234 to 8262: 10.8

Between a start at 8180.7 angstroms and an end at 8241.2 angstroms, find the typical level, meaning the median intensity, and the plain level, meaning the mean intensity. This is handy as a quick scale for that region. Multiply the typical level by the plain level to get 130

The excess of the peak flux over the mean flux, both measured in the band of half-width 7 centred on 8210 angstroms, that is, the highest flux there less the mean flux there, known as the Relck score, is 1.2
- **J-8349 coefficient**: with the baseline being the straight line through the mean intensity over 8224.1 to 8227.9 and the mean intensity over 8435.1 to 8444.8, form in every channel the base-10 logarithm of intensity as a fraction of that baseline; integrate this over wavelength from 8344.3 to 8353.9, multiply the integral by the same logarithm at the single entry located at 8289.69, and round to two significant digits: 0.075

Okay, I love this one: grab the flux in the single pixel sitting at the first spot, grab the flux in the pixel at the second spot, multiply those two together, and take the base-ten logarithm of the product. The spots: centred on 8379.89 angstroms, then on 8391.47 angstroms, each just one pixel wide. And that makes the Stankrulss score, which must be 2.14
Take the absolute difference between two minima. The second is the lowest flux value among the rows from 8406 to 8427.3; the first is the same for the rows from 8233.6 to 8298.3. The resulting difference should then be 3.2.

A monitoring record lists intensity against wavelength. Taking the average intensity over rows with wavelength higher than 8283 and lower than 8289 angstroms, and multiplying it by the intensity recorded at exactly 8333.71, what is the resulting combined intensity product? 168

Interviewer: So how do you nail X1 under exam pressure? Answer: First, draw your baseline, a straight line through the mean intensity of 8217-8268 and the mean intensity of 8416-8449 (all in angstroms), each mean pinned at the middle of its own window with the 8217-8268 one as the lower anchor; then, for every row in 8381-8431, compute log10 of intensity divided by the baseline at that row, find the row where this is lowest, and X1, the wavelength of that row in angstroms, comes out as 8430.21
